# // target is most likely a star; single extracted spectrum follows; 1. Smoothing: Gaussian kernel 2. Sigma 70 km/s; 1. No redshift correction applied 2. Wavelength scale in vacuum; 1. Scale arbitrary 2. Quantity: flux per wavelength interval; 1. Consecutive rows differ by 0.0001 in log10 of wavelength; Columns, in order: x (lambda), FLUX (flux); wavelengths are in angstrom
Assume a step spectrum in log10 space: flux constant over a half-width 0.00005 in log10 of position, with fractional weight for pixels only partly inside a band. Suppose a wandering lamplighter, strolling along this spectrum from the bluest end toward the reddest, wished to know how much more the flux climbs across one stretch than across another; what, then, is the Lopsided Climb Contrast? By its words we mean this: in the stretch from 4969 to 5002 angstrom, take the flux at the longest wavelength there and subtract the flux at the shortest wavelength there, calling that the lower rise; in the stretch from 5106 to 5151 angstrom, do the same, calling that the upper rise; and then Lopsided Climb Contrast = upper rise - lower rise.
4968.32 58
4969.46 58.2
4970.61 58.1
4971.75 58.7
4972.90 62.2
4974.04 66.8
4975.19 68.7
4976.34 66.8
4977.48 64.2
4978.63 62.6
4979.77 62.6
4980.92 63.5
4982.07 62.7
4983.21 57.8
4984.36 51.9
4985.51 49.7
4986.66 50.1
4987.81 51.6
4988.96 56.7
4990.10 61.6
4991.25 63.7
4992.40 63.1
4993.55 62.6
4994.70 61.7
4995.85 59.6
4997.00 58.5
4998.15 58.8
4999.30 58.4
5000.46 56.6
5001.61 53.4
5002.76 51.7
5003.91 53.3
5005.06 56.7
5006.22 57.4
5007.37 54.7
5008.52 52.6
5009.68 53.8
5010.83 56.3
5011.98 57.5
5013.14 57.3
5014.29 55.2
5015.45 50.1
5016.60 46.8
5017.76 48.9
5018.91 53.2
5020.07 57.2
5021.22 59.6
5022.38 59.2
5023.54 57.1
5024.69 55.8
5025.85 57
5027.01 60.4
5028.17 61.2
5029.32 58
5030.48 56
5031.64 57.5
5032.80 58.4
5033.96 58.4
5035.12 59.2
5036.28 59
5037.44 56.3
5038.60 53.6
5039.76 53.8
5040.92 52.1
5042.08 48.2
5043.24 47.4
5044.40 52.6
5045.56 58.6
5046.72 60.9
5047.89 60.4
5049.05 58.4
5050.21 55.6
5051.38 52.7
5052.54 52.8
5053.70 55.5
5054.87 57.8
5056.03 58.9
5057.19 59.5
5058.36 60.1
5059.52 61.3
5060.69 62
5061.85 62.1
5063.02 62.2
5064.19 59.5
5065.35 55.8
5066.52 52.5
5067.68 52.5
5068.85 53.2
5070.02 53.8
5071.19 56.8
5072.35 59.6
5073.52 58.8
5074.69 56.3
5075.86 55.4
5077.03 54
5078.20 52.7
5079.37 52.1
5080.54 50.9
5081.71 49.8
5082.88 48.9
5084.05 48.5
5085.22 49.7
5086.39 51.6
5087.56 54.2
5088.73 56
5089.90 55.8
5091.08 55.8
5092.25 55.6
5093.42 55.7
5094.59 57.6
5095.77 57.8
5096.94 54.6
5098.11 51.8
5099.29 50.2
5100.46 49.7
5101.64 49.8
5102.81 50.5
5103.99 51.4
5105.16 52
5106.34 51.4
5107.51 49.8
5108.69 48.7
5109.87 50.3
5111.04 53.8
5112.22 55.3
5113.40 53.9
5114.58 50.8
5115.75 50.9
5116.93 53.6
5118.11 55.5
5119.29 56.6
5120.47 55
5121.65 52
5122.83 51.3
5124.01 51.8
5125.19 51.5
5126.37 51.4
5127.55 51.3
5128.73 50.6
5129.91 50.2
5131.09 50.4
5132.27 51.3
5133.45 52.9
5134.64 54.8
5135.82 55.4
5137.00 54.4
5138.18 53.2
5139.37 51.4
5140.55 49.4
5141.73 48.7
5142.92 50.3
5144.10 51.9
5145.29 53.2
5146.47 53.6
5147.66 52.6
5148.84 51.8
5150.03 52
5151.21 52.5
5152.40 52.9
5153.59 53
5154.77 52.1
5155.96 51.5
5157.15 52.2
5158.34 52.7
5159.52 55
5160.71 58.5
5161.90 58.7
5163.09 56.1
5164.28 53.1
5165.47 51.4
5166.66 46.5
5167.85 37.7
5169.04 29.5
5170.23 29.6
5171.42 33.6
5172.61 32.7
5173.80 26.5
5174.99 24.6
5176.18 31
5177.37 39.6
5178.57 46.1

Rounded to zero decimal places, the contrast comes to 5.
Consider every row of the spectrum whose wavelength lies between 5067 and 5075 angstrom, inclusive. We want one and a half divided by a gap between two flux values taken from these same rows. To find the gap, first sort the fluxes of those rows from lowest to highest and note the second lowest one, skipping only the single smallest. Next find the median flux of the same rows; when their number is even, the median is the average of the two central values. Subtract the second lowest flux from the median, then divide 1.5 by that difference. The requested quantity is 0.48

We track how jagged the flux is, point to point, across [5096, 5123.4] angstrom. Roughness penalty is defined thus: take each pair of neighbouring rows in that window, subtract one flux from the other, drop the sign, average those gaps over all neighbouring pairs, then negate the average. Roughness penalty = -1.5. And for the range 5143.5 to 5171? -1.9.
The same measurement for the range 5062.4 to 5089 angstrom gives -1.6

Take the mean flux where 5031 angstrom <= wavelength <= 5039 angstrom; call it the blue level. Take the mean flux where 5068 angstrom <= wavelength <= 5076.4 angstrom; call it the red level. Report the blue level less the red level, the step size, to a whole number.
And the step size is 1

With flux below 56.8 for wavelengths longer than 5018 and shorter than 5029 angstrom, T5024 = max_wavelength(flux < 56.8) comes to 5024.69 angstrom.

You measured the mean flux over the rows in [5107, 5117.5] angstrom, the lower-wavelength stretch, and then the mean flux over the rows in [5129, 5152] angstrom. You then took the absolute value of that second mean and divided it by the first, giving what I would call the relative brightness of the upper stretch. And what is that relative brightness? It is 1.00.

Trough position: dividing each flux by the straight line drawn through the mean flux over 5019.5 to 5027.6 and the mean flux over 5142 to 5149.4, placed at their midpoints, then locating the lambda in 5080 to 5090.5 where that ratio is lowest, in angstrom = 5084.05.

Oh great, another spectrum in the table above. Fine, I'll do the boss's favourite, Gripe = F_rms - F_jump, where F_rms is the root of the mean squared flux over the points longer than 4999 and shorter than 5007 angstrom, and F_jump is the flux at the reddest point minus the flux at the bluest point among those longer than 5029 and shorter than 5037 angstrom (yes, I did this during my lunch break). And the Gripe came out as 54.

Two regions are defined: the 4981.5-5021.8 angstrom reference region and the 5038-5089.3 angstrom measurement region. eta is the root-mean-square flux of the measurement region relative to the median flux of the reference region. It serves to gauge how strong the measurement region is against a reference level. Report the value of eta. 0.98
